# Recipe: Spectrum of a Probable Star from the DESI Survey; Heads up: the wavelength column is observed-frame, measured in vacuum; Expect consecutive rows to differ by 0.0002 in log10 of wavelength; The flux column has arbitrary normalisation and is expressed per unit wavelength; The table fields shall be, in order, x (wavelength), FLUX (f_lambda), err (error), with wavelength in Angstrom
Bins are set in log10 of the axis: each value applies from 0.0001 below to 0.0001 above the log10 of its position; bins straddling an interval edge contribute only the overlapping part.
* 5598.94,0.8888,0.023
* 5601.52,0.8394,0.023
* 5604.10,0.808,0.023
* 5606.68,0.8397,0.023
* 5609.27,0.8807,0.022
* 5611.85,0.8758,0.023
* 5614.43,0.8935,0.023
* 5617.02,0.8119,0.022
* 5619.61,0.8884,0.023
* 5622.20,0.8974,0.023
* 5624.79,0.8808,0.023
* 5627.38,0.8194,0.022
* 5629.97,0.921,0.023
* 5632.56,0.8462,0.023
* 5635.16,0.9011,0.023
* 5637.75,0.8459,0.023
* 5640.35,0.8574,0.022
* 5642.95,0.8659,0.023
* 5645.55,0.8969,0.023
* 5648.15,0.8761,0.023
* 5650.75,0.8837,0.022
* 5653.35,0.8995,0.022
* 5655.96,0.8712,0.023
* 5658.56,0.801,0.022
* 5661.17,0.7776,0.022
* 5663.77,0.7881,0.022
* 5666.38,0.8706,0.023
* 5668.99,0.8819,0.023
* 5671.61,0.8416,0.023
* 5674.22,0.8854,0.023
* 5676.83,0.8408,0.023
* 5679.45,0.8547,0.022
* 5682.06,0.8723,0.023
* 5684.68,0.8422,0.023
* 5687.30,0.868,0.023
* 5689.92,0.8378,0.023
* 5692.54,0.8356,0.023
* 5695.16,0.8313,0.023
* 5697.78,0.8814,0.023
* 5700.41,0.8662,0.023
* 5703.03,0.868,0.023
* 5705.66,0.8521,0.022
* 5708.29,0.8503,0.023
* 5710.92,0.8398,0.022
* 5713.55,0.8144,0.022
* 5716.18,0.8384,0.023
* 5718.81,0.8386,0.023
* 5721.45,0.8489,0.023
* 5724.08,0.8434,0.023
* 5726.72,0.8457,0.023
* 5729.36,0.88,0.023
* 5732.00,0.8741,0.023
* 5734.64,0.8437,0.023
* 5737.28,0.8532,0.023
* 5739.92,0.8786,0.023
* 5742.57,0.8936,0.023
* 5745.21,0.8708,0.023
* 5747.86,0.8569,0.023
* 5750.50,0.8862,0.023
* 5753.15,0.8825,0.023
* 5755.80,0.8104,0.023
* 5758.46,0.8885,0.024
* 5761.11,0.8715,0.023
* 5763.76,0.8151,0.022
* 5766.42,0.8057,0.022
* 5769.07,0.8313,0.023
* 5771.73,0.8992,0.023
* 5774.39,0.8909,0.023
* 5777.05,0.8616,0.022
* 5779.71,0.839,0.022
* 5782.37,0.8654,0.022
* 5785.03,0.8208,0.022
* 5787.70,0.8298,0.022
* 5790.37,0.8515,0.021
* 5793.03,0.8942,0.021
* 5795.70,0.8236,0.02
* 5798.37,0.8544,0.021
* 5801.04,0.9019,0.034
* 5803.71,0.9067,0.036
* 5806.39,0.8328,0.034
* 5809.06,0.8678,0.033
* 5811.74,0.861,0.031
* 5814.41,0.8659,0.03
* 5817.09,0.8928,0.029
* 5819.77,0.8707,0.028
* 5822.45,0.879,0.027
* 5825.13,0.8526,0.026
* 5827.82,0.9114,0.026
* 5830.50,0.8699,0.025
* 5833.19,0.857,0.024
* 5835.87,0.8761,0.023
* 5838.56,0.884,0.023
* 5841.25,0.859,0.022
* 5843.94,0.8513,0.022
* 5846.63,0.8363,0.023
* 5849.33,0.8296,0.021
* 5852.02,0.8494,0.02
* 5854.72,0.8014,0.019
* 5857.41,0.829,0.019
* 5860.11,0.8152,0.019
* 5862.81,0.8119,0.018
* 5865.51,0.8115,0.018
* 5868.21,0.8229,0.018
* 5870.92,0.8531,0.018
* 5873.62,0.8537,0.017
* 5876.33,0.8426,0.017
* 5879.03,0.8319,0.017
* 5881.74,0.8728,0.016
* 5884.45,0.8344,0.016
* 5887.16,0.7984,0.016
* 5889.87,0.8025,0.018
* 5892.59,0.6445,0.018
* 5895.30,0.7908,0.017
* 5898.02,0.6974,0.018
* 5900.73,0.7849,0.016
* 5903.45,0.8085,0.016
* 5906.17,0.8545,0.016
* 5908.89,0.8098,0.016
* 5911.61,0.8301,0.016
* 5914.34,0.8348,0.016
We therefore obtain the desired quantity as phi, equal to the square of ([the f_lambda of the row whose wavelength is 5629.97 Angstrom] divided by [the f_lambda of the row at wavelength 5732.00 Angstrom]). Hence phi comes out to 1.11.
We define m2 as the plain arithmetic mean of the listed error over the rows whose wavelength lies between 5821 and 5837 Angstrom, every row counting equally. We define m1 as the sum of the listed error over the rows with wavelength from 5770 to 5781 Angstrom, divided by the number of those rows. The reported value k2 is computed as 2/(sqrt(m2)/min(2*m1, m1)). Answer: 0.28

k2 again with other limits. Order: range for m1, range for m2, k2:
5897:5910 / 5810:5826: 0.19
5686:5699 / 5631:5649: 0.30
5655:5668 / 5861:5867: 0.33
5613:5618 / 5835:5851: 0.30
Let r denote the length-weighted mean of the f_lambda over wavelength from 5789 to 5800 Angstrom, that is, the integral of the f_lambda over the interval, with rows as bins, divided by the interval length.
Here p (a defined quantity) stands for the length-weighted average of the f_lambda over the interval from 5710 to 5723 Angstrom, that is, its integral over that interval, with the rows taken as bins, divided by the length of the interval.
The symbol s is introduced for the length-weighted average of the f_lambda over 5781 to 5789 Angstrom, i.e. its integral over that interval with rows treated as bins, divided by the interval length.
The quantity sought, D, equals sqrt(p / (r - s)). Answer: 7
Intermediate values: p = 0.836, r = 0.857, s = 0.839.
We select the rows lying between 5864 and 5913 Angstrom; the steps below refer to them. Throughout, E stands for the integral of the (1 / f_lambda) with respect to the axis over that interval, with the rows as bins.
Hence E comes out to 61.0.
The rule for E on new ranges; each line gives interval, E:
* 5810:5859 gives 57.1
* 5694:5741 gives 55.2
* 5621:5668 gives 54.7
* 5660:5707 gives 55.4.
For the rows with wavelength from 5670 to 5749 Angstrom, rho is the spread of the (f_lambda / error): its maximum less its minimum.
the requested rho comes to 2.7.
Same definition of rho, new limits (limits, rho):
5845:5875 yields 13.9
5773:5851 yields 18.1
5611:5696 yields 5.5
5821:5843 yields 6.5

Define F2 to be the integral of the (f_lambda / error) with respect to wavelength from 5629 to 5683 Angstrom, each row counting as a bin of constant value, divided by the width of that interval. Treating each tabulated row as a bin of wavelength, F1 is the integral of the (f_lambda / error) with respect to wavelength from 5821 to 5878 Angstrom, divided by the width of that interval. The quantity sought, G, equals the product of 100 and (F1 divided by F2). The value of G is 107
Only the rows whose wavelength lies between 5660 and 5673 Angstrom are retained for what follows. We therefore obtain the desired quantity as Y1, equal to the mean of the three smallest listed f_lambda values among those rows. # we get 0.80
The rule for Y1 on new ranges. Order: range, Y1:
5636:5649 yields 0.86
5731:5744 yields 0.86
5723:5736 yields 0.84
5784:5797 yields 0.82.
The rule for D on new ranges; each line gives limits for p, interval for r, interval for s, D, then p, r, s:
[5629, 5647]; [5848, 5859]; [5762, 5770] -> 11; 0.875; 0.827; 0.820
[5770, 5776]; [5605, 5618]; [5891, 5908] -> 3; 0.889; 0.860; 0.765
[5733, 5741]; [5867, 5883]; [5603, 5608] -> 6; 0.859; 0.846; 0.824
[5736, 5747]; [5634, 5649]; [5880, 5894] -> 3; 0.873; 0.874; 0.791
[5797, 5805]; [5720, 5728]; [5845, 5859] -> 7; 0.888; 0.845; 0.829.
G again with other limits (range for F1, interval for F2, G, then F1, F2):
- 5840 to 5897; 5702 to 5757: 120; 44.8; 37.4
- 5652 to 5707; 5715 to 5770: 101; 37.5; 37.3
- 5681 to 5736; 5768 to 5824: 108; 37.2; 34.5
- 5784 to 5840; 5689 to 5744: 90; 33.7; 37.3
